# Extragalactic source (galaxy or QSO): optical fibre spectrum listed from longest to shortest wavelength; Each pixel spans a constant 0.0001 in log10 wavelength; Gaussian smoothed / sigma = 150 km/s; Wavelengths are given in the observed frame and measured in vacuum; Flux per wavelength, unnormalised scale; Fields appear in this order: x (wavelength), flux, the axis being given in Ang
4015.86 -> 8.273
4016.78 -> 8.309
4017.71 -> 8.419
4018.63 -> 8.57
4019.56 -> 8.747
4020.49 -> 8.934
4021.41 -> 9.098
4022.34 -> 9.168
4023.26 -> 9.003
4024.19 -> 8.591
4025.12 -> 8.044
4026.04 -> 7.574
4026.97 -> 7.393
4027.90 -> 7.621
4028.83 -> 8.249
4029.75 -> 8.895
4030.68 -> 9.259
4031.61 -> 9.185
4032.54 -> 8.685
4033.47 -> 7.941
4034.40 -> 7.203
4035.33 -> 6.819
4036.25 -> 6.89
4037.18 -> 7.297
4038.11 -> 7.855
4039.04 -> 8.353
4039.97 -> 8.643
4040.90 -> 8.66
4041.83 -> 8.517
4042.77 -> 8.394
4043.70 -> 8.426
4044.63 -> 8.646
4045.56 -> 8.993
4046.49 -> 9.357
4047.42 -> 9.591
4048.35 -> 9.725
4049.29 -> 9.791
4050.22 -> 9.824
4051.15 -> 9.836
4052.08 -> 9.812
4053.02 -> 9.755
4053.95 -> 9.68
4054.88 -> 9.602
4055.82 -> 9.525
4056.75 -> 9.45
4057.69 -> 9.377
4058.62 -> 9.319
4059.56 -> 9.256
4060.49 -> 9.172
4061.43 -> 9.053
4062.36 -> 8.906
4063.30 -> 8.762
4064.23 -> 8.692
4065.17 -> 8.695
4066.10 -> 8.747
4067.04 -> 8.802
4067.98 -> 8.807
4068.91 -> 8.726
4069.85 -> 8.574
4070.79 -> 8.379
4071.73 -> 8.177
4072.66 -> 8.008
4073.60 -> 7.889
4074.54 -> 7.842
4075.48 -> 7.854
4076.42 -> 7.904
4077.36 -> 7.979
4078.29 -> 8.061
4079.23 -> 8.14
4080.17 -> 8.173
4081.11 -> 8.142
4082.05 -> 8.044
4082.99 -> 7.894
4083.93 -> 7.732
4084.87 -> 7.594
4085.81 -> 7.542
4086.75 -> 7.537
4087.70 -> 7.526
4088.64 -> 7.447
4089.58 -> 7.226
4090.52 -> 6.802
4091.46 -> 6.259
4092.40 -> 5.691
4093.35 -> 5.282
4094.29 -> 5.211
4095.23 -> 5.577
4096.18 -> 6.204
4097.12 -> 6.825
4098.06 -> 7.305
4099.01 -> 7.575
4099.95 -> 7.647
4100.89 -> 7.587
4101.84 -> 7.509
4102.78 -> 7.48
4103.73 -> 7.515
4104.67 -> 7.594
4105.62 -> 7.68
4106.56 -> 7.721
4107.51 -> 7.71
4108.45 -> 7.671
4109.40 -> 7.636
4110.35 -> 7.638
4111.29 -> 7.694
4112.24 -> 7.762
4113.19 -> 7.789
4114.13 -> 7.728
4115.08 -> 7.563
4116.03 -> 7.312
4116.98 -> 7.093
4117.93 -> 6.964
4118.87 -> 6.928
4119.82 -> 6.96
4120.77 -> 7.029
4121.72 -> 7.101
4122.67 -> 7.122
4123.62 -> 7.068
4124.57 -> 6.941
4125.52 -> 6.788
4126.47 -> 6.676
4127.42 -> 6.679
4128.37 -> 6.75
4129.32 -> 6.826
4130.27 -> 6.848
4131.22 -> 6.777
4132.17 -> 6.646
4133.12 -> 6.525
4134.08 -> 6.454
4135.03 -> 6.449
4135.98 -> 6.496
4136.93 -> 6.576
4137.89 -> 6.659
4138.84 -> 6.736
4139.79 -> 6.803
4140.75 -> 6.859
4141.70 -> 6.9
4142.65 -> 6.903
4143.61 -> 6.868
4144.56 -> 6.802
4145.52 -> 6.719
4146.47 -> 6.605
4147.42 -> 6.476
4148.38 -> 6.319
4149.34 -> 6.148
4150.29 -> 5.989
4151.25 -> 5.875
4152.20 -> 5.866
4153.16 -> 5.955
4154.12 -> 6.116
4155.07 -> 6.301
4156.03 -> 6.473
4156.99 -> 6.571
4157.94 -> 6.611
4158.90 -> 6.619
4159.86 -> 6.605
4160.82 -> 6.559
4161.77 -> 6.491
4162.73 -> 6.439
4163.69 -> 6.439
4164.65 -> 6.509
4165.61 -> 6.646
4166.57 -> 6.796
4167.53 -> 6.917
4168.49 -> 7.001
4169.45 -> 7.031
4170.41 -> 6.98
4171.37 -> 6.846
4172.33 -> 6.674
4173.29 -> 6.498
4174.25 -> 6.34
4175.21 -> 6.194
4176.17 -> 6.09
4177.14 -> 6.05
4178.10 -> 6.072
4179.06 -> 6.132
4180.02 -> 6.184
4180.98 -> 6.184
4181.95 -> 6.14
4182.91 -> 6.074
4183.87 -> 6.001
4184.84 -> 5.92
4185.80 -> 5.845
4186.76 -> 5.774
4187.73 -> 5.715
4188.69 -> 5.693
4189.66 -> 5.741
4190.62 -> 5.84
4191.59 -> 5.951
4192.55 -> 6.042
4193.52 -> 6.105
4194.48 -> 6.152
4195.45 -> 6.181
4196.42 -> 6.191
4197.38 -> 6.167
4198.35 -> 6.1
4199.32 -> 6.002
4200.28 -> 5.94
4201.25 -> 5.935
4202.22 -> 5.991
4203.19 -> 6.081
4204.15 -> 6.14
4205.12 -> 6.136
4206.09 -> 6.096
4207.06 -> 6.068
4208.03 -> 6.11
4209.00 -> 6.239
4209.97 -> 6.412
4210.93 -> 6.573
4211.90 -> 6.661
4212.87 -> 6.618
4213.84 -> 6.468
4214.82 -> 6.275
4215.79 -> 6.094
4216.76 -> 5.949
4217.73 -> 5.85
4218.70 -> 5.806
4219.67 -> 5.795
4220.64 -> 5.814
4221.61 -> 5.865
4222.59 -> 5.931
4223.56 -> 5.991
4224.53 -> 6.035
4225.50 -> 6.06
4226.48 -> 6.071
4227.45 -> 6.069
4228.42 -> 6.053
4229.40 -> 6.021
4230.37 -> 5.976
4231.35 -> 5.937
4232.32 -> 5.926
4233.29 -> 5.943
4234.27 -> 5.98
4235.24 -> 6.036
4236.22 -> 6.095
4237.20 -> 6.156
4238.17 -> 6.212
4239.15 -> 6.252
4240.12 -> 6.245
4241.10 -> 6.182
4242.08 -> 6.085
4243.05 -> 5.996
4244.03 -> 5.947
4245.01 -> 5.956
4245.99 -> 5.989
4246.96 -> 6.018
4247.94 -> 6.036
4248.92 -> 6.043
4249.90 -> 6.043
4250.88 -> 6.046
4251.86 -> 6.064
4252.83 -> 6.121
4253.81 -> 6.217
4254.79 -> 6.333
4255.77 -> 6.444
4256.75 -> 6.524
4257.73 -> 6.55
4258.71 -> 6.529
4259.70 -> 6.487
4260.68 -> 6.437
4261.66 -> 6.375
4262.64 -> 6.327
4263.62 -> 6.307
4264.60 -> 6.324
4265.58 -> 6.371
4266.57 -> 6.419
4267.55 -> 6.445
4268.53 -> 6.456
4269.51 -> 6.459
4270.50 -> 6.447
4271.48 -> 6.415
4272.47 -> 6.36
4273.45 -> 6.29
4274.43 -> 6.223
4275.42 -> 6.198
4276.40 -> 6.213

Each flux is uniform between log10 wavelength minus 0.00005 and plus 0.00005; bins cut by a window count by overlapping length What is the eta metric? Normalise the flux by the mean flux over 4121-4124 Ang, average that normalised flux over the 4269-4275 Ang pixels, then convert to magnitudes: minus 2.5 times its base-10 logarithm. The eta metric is 0.12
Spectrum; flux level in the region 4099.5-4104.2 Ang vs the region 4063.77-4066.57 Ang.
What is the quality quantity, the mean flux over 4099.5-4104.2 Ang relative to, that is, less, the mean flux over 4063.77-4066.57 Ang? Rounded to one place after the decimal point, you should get -1.2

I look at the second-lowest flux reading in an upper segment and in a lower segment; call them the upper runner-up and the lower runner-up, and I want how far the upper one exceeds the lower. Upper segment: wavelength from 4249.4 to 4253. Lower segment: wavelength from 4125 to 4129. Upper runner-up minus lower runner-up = -0.63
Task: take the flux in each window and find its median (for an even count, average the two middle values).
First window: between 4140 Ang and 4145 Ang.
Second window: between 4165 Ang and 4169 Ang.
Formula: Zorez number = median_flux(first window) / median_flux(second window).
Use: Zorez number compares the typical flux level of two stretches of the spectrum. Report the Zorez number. 1.00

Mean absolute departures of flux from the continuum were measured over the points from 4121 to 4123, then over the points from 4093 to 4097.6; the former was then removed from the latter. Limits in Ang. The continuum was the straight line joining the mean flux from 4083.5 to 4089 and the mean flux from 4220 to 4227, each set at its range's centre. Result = 1.6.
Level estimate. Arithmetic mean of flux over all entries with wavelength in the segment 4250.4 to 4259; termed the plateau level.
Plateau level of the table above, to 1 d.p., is 6.3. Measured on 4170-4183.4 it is 6.3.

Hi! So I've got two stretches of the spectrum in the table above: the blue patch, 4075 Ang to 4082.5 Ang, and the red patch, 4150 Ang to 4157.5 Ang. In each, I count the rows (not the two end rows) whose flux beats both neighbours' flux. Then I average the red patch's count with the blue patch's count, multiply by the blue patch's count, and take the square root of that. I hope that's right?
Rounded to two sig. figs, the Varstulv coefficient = 0.71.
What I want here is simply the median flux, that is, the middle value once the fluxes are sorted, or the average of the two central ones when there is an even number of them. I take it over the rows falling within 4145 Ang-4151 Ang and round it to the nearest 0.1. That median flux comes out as 6.4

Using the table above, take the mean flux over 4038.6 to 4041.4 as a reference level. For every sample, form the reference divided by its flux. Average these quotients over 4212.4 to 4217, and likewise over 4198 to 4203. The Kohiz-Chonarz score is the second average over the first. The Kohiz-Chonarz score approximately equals 1.0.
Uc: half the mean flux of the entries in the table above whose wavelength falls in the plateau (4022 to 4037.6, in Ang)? 4.1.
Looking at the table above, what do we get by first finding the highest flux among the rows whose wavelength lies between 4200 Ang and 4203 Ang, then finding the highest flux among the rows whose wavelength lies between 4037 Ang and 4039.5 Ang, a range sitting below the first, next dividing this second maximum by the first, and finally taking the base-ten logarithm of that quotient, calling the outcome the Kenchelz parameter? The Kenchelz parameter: 0.14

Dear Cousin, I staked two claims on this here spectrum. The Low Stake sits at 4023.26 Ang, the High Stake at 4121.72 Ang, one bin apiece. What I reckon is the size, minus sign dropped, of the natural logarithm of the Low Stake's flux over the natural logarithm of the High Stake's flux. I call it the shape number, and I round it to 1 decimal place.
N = 1.1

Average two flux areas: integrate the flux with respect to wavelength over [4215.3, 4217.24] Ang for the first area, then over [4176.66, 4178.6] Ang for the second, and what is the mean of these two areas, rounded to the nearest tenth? 11.7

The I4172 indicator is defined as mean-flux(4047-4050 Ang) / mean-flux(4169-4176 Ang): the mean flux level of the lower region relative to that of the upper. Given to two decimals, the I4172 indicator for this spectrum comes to 1.46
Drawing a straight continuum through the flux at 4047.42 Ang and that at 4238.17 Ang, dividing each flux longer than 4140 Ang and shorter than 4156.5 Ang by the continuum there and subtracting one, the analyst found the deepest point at 4151.25 Ang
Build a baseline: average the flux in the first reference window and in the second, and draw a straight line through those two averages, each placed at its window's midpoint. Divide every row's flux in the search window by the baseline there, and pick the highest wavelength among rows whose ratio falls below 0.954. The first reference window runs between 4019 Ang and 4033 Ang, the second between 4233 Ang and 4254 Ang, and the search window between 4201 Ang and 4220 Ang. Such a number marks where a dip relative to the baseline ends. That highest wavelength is 4219.67 Ang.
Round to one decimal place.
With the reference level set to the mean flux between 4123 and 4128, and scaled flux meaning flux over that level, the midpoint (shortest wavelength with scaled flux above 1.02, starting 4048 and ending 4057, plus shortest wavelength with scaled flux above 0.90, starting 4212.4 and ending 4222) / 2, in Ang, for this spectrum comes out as 4130.6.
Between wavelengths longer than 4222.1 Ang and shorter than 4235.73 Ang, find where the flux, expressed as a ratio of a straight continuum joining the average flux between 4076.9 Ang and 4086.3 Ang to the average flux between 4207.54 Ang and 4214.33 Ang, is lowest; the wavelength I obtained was 4222.59 Ang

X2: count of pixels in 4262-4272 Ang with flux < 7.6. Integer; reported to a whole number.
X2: 10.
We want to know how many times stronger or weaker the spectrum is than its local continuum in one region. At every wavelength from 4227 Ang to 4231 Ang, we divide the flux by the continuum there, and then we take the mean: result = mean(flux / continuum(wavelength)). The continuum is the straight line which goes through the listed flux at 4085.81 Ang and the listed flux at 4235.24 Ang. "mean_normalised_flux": 0.99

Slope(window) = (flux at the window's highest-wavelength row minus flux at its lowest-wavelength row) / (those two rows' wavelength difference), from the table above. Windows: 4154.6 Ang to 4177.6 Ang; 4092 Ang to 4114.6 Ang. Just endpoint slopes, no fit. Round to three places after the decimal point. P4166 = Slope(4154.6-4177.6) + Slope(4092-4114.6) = 0.082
